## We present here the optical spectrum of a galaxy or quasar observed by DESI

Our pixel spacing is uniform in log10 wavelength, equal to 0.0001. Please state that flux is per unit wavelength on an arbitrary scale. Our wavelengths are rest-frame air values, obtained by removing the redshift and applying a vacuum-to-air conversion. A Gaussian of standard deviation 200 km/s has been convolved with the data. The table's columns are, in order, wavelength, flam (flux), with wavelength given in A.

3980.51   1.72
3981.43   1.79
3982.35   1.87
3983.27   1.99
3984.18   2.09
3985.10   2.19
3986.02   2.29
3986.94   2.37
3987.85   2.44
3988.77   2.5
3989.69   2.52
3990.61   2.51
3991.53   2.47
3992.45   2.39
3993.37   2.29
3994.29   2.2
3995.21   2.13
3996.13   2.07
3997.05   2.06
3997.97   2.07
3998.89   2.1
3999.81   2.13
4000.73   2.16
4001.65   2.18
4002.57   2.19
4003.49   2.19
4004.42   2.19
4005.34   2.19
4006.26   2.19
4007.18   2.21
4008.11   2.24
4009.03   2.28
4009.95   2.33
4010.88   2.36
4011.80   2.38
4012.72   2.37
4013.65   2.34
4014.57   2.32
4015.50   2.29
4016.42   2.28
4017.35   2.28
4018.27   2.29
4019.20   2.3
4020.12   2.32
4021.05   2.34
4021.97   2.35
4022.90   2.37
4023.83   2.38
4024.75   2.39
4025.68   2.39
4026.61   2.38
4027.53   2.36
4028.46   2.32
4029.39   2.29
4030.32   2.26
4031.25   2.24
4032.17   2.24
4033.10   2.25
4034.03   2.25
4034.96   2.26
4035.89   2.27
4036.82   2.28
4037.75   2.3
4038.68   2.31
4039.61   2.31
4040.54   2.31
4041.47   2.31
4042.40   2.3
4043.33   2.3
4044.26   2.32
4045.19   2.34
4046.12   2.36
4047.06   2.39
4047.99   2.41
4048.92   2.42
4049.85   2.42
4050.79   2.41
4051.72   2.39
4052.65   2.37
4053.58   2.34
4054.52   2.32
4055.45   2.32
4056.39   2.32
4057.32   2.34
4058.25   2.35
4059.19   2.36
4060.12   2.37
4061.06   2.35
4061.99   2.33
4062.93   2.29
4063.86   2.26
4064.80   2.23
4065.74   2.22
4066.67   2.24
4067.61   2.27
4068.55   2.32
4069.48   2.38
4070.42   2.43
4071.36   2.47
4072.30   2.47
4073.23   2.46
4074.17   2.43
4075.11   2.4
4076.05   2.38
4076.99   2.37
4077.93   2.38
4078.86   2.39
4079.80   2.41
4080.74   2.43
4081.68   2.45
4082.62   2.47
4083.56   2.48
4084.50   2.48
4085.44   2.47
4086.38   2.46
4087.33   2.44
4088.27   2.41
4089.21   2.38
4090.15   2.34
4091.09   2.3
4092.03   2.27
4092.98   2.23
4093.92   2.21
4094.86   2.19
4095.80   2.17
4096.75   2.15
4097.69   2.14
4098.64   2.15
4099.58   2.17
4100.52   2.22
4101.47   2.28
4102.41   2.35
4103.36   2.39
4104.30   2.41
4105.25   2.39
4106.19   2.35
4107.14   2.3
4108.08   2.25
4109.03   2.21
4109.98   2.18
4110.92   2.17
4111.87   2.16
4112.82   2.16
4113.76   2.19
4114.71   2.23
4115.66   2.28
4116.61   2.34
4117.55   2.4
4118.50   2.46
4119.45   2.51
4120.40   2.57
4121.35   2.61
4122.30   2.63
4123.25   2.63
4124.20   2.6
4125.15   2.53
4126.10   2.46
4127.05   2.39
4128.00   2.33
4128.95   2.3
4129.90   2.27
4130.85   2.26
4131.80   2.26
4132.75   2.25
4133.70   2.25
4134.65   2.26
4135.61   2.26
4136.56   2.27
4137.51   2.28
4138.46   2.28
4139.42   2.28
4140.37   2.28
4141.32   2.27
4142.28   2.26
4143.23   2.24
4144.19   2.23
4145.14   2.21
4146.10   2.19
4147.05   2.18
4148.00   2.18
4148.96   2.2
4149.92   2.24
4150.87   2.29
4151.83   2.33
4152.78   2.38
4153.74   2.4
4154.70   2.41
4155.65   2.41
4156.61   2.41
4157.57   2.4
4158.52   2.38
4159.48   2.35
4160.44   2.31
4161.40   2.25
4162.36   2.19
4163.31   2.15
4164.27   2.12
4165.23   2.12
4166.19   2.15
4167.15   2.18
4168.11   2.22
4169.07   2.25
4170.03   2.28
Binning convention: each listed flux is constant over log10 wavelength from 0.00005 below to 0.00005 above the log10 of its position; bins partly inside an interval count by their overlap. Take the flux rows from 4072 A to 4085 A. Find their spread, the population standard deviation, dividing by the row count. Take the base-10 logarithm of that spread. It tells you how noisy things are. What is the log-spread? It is -1.4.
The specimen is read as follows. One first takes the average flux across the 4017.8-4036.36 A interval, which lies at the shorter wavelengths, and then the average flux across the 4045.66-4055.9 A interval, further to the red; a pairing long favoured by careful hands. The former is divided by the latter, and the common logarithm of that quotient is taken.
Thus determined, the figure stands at -0.012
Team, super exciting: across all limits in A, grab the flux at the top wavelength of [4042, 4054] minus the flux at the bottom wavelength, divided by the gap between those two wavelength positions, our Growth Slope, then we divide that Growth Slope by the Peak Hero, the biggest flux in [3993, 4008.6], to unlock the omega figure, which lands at 0.0016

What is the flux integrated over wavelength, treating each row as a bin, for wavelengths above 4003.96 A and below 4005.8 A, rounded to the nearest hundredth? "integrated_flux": 4.04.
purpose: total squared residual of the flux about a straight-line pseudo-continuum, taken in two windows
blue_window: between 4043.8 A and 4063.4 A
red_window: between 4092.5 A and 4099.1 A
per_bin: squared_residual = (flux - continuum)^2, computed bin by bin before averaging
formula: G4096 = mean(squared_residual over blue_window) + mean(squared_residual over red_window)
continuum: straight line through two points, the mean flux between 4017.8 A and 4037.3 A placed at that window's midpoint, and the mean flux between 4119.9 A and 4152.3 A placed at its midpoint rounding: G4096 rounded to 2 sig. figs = 0.025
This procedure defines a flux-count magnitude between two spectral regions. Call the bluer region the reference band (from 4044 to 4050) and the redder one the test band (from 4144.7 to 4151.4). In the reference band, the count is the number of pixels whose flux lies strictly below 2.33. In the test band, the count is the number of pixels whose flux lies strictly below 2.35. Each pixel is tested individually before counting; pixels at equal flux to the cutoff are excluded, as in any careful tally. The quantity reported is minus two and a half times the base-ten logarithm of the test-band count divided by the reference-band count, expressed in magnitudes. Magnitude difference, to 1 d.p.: -2.1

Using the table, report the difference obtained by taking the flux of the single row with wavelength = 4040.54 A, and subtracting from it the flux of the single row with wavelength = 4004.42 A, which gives 0.12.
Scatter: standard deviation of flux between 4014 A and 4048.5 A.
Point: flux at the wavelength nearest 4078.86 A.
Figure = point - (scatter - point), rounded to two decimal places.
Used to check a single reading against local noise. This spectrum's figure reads 4.73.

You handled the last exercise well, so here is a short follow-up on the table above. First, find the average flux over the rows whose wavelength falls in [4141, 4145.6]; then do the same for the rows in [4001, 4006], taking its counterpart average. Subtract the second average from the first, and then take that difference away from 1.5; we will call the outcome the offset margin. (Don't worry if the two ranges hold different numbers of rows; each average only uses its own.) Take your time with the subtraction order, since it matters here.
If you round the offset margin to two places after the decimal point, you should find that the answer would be 1.45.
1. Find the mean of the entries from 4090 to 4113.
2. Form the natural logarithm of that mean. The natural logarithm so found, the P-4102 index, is 0.81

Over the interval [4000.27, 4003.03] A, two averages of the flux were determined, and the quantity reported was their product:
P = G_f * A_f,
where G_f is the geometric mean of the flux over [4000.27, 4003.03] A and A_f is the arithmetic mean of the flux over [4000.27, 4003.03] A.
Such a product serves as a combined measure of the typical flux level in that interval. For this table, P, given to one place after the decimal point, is 4.7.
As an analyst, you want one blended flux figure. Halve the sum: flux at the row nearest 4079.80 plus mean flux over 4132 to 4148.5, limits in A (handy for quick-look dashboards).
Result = 2.33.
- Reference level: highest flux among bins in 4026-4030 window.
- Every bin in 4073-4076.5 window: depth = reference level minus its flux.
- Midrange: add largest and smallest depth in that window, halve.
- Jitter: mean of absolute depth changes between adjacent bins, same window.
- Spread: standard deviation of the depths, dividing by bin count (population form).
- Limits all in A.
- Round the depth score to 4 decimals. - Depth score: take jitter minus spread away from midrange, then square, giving 0.0013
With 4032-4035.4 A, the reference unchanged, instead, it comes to 0.0170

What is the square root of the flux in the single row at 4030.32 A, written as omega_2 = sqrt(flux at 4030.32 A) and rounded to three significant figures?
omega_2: 1.50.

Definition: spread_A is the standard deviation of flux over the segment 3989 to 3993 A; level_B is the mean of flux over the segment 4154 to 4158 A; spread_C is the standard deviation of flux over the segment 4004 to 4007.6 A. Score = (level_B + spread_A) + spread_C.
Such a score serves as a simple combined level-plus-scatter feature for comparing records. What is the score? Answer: 2.47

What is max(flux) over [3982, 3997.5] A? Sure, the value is 2.52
